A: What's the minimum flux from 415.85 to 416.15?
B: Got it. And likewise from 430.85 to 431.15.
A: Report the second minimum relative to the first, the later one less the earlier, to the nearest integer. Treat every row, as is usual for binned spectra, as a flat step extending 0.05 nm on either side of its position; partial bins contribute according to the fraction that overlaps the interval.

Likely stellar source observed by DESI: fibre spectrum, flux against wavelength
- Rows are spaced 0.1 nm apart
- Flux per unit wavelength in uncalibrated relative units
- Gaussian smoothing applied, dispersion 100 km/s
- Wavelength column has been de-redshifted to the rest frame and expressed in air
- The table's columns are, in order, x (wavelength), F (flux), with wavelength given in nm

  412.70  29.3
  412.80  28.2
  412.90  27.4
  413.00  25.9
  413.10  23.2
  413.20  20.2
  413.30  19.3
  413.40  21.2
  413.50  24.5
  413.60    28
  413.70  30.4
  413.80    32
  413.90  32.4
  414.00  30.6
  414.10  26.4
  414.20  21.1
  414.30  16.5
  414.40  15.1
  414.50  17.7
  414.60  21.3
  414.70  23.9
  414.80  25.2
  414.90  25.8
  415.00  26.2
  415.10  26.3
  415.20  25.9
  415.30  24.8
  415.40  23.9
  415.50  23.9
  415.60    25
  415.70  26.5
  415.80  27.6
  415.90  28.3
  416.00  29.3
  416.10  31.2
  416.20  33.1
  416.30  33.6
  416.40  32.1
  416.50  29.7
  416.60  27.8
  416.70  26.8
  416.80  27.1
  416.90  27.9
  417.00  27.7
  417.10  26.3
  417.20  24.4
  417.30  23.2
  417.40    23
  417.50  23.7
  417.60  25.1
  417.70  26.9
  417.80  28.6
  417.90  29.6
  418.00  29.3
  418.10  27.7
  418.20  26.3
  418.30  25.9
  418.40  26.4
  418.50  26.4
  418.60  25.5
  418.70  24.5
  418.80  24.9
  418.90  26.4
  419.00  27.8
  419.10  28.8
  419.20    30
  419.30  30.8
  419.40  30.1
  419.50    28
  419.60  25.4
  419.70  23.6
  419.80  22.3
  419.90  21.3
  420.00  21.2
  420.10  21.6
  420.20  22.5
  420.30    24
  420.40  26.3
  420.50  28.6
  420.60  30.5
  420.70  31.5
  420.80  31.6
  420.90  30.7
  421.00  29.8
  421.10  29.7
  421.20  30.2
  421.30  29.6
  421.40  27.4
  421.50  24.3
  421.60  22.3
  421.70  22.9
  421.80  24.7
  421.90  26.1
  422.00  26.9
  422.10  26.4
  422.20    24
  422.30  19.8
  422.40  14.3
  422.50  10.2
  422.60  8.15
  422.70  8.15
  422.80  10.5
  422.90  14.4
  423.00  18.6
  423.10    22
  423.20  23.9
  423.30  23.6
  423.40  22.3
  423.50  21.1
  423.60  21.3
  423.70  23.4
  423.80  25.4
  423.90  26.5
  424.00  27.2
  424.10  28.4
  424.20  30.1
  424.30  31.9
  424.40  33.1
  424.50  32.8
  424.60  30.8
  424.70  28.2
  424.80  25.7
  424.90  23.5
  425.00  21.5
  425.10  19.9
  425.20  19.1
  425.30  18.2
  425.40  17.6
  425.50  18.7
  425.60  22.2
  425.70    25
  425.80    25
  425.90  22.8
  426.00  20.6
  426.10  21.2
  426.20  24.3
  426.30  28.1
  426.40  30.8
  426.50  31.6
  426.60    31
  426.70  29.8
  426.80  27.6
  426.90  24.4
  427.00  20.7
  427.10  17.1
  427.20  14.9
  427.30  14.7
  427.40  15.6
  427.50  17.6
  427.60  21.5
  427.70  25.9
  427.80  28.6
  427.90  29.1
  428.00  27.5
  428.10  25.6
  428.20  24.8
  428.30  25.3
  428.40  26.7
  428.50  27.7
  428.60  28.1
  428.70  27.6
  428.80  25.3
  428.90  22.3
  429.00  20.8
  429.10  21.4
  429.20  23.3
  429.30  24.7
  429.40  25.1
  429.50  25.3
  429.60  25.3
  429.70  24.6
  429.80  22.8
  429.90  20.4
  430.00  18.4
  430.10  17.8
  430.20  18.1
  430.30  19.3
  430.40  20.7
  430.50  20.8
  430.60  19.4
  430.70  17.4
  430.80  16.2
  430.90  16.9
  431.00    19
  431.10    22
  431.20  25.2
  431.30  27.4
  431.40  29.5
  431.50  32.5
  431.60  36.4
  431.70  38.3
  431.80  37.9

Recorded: -11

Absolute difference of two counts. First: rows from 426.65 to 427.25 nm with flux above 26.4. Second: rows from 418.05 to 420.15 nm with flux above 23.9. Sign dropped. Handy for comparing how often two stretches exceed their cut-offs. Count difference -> 14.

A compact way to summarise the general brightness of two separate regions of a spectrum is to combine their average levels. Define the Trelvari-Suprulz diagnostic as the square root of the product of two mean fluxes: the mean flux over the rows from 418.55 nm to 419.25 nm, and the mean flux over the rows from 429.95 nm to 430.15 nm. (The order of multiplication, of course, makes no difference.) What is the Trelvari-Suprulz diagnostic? 22.0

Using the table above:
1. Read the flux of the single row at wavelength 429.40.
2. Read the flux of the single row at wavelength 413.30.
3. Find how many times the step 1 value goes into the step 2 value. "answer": 0.77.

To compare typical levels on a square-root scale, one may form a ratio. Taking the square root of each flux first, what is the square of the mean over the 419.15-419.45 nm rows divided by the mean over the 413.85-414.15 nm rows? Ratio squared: 1.02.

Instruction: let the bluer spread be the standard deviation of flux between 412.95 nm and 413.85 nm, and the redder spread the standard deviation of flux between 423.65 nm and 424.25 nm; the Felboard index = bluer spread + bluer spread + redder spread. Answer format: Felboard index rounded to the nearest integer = 11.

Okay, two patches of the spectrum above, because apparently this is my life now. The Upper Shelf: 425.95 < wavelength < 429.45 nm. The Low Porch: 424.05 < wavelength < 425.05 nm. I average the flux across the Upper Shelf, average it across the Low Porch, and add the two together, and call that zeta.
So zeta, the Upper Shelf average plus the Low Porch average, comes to 52.9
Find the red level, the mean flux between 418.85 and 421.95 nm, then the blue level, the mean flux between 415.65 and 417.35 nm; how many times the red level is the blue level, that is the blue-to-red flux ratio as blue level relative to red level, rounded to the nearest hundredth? 1.06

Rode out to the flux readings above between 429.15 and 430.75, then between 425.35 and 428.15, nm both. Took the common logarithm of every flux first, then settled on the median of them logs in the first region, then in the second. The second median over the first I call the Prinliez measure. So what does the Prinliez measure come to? 1.05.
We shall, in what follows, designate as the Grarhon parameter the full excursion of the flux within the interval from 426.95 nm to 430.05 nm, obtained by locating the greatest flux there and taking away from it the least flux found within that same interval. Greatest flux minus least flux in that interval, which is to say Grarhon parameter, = 14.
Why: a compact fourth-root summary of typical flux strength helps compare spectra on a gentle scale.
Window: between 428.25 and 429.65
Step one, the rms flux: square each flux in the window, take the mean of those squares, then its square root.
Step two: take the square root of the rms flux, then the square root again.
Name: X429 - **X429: 2.24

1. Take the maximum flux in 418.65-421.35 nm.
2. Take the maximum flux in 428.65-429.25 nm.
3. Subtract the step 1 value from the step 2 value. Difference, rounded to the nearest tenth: -4.0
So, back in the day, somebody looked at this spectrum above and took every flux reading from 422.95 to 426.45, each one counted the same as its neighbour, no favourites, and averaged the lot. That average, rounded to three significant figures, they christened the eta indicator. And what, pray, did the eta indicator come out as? 24.4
